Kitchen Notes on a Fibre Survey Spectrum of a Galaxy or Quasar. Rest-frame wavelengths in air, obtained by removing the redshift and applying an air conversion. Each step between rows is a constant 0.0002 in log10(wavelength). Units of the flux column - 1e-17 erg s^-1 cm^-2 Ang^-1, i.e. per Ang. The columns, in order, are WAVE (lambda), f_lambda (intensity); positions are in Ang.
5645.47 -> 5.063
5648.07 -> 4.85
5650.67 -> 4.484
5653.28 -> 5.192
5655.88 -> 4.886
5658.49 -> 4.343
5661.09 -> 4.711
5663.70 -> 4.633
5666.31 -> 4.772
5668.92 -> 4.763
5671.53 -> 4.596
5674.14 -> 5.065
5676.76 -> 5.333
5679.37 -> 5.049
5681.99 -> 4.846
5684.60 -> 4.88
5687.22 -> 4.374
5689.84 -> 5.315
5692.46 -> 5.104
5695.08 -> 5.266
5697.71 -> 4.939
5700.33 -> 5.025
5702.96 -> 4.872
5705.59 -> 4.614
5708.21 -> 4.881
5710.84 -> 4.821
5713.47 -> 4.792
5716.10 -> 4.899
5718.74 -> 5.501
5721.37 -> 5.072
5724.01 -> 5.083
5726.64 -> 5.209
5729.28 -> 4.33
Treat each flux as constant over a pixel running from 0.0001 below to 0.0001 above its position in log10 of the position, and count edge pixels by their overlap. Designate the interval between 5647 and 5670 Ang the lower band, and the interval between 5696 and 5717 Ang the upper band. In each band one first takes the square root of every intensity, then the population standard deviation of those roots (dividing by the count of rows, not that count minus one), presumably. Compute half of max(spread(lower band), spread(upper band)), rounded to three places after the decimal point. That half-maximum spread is 0.026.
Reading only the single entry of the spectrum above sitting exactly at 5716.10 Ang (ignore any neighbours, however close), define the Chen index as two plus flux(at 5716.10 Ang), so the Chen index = 6.9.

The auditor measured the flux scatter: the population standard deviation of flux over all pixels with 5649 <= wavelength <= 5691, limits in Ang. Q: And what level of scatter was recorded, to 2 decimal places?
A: 0.30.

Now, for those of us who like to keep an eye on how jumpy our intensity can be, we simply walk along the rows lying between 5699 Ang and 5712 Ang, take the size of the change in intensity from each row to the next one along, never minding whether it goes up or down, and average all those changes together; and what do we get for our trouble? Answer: 0.18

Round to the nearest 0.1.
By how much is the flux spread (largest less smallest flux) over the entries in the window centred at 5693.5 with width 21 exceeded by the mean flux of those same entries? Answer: 4.0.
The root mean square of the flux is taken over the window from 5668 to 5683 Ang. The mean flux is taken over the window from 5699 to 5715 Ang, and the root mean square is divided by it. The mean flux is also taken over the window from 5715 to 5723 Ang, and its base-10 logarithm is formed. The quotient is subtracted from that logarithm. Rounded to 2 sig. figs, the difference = -0.31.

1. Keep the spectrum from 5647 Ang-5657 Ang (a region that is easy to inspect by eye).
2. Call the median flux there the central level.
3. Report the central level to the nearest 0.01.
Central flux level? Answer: 4.87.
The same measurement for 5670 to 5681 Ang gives 5.06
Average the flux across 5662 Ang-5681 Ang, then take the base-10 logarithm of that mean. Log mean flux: 0.689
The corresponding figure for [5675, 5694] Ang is 0.698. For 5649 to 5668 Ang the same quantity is 0.674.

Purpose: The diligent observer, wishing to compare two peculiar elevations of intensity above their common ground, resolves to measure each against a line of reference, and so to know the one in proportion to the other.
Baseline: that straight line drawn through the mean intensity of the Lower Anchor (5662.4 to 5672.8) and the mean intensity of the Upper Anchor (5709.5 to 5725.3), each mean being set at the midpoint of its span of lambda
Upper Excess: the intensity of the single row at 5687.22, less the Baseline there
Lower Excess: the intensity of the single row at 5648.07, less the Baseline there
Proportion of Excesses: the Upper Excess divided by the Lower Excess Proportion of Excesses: -1.5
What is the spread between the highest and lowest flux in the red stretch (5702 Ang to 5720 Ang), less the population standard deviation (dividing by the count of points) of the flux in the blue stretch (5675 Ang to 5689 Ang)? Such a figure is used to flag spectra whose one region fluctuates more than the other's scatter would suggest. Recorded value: 0.57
